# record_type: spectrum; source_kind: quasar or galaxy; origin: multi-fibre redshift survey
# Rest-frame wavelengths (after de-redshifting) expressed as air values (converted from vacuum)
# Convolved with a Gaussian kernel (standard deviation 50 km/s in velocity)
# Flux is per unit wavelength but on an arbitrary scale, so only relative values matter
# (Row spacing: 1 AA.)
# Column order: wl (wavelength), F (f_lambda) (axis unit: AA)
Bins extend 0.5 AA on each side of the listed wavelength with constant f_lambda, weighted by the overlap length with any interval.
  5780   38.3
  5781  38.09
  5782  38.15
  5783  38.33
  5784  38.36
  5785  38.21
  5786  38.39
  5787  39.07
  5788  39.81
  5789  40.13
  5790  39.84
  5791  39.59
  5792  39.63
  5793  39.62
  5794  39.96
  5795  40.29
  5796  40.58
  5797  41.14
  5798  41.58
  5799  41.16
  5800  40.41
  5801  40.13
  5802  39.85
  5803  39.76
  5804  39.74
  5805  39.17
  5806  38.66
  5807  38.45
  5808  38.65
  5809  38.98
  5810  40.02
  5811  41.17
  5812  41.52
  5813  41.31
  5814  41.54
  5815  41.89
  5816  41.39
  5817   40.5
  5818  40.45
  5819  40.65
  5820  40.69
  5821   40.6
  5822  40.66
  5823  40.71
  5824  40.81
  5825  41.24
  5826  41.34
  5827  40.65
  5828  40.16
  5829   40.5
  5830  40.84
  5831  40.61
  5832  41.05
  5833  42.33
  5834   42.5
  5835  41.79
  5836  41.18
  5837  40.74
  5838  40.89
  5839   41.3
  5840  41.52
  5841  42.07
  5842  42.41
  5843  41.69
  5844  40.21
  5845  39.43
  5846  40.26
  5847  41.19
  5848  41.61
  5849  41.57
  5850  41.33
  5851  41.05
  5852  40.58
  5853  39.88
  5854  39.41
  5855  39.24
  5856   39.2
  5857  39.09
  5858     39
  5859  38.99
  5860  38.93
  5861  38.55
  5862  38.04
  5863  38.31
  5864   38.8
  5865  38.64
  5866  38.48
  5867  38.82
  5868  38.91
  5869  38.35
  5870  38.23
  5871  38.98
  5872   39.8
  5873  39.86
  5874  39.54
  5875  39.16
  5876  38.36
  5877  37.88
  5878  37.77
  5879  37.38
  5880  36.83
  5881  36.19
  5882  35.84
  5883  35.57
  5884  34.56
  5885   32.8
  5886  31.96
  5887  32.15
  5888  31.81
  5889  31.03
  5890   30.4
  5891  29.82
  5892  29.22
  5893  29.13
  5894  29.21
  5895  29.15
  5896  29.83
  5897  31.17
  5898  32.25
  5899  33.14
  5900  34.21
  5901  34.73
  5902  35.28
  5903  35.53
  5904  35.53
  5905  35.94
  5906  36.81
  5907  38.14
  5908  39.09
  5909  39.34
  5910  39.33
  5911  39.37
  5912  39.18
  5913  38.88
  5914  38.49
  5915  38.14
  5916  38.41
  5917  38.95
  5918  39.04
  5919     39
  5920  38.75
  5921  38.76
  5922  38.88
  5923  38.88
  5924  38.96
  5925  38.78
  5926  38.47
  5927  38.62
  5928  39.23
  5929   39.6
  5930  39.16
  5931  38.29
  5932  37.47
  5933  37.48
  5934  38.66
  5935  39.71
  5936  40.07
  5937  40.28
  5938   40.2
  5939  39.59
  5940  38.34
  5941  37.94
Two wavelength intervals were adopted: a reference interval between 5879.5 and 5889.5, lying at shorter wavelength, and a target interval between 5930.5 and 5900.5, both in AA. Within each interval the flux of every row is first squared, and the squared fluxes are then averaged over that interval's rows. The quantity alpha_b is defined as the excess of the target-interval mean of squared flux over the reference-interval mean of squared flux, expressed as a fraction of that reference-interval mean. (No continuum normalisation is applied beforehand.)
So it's 0.27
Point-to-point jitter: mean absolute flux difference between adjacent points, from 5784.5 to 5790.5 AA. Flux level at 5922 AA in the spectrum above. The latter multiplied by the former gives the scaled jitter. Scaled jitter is 17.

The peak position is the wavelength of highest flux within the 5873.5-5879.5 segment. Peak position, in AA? 5874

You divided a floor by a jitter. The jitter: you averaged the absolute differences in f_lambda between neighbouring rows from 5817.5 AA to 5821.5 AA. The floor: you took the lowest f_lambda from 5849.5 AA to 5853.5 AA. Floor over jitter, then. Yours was 363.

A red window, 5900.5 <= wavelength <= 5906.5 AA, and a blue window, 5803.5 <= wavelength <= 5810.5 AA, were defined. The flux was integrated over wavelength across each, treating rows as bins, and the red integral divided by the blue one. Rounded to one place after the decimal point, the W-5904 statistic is 0.8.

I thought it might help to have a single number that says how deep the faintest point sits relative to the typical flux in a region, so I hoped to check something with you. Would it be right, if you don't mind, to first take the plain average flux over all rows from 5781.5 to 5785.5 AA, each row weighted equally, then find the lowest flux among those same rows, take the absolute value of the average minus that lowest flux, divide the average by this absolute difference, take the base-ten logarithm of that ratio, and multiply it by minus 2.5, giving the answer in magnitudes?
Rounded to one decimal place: -6.3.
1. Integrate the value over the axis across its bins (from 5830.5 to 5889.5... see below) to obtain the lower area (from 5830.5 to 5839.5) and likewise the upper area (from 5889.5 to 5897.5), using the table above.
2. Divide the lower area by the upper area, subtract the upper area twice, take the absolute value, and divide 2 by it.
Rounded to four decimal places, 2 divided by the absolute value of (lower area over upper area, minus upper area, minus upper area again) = 0.0042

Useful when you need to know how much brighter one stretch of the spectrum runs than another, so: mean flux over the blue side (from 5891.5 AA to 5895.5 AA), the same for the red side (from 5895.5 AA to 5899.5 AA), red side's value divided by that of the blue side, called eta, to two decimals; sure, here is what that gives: 1.08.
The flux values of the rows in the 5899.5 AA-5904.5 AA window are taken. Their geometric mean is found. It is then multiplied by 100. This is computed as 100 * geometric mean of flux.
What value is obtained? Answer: 3505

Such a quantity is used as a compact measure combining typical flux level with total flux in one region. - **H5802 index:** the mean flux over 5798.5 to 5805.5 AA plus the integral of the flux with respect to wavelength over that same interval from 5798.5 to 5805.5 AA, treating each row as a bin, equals 320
